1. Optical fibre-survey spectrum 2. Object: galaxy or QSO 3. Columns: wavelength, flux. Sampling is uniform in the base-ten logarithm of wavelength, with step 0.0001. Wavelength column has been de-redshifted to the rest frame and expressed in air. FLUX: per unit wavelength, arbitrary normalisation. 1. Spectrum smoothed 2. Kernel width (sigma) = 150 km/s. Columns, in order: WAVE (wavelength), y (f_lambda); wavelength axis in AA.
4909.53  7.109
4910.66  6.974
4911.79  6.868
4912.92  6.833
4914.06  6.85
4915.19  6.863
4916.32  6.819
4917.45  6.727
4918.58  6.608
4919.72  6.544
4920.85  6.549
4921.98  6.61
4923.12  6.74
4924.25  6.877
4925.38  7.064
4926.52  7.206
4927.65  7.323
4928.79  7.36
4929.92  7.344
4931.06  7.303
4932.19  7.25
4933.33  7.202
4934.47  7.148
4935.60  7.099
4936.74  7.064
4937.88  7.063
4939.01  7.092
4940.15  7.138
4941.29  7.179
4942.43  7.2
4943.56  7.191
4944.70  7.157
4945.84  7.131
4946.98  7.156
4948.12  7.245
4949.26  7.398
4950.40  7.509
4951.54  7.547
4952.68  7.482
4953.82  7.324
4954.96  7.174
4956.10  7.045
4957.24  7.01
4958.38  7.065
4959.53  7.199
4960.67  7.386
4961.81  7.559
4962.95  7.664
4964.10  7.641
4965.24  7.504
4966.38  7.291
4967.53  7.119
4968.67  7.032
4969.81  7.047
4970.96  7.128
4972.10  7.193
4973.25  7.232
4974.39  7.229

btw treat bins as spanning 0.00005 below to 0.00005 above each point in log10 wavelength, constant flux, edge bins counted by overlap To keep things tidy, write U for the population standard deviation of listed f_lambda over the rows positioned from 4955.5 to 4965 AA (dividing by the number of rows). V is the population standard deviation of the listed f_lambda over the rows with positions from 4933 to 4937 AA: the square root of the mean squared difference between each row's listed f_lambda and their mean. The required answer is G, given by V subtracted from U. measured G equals 0.21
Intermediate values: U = 0.26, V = 0.052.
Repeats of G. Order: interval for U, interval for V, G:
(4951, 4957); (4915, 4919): 0.09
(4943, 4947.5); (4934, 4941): -0.01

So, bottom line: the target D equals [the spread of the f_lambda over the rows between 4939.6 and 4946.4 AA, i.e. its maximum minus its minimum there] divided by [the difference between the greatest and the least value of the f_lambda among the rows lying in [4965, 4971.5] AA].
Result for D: 0.15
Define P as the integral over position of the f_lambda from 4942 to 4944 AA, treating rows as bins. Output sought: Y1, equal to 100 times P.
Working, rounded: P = 14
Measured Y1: 1445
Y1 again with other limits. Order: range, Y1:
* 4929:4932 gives 2200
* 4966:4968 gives 1436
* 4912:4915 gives 2050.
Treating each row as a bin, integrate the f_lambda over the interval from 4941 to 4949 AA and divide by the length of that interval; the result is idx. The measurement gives 7.19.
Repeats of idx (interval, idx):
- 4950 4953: 7.52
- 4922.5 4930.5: 7.12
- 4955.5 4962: 7.19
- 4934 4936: 7.15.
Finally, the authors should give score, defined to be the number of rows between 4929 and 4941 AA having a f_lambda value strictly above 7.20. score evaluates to 4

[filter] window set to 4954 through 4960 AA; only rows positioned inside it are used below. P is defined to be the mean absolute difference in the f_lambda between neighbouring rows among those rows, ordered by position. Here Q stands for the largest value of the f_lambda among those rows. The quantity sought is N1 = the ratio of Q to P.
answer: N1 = 82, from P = 0.09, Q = 7.199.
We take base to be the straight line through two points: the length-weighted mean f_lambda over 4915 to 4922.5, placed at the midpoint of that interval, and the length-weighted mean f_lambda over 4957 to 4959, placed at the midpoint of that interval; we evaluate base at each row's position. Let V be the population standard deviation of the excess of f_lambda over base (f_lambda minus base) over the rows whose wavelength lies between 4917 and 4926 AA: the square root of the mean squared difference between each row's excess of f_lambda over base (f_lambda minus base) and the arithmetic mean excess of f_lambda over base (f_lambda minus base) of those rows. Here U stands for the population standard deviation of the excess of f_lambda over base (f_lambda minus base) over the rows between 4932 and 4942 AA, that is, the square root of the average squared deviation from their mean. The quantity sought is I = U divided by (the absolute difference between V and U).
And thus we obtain 1.0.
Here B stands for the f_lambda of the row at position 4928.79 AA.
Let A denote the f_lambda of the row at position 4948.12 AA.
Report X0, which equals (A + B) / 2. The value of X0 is 7.30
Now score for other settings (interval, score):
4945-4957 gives 6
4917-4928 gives 2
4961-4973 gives 5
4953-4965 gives 5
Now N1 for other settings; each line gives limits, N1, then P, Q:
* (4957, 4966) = 66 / 0.12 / 7.664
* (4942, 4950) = 132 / 0.06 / 7.398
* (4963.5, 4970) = 61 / 0.12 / 7.641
